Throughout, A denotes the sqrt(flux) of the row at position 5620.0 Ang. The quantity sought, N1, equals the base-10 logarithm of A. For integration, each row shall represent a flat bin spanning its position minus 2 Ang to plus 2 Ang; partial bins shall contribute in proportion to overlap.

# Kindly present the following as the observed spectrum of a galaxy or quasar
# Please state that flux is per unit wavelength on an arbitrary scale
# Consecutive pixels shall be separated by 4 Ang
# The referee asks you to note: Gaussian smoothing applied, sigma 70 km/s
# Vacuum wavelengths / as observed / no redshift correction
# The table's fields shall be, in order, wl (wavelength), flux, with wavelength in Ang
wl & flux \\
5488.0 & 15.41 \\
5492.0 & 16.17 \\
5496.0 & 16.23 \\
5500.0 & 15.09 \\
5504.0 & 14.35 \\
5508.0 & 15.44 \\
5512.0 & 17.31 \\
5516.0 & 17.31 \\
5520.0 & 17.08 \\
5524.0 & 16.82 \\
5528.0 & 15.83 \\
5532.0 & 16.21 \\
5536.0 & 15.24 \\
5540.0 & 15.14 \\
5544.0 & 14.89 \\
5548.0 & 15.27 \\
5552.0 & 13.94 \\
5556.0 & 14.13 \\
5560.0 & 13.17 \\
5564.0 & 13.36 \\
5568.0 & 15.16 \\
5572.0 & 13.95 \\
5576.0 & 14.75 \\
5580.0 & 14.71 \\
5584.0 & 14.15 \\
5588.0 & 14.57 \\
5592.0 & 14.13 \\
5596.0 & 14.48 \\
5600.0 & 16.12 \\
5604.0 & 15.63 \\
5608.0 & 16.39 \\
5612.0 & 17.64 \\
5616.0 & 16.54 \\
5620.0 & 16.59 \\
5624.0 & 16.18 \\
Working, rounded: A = 4.07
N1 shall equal 0.61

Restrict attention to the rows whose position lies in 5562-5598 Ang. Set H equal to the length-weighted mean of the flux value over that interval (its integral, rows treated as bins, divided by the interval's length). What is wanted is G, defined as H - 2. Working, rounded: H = 14.4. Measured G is 12.4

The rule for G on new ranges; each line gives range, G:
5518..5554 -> 13.6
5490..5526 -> 14.2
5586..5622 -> 13.8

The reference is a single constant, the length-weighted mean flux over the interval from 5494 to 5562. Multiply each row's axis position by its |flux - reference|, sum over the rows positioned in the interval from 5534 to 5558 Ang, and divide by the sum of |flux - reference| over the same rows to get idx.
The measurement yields 5550.0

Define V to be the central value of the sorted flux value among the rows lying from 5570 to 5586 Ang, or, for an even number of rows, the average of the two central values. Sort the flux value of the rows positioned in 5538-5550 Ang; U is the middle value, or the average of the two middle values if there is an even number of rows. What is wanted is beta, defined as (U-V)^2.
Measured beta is 1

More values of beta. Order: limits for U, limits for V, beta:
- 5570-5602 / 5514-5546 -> 2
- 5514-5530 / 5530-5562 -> 4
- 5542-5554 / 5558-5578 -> 1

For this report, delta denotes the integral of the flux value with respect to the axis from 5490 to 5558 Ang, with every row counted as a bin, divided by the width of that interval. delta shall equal 15.7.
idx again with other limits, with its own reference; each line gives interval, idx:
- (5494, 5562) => 5530.5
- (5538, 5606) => 5570.9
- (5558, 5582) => 5567.3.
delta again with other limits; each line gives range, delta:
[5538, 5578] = 14.4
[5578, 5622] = 15.5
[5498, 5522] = 16.1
